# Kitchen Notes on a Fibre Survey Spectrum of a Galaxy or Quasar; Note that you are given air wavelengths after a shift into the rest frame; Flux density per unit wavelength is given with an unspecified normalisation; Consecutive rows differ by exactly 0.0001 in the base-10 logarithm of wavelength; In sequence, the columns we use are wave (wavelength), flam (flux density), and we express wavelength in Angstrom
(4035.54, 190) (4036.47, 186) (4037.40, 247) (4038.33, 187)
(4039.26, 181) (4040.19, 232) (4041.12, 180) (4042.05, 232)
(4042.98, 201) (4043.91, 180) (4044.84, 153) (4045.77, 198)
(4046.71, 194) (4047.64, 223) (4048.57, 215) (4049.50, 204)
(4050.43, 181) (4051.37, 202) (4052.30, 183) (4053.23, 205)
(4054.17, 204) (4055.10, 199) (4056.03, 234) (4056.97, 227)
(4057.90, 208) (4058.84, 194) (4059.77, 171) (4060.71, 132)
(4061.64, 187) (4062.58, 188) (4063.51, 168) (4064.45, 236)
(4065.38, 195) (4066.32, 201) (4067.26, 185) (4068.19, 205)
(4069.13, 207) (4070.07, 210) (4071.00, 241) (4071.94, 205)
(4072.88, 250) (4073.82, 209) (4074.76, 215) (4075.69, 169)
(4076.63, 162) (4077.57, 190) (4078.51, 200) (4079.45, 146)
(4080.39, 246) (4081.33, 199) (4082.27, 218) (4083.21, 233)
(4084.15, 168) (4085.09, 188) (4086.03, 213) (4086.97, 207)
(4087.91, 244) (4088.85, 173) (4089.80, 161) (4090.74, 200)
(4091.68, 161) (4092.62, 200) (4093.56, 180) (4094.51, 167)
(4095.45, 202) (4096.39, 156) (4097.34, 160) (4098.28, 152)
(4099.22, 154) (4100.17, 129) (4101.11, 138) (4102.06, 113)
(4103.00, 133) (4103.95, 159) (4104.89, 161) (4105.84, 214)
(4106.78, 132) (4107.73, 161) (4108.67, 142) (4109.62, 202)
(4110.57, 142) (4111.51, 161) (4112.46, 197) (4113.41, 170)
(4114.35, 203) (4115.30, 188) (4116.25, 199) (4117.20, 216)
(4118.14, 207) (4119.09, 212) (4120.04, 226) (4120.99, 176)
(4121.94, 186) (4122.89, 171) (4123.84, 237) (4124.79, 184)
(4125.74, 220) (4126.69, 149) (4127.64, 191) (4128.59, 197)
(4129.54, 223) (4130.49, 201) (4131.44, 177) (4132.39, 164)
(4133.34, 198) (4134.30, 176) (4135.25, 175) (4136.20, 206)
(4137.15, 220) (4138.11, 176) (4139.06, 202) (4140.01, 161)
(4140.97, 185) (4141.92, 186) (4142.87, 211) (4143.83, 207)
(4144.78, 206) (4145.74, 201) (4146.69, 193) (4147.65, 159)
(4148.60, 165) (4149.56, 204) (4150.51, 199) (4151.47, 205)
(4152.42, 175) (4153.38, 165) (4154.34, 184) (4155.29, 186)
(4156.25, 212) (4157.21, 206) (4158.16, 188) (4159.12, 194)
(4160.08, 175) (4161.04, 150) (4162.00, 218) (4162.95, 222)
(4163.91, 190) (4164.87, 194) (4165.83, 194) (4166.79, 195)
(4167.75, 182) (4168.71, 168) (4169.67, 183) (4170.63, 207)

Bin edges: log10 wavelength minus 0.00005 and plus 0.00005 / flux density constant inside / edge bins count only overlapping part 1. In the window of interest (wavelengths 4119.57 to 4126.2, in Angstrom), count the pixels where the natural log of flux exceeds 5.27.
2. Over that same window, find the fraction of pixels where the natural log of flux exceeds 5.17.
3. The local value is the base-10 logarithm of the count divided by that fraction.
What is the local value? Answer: 0.54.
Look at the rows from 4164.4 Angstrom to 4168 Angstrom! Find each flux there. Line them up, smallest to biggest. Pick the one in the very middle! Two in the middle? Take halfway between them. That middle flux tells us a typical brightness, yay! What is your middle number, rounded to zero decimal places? 194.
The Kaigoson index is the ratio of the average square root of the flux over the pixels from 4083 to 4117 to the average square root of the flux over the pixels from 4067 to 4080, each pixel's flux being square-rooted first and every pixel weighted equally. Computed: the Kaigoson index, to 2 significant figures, 0.93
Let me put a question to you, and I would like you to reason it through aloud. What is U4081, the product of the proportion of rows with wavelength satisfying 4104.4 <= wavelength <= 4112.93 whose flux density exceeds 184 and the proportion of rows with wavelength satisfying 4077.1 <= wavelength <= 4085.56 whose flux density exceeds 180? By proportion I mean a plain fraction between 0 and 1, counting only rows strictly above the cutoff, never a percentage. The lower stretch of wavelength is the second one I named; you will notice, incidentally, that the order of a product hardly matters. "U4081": 0.26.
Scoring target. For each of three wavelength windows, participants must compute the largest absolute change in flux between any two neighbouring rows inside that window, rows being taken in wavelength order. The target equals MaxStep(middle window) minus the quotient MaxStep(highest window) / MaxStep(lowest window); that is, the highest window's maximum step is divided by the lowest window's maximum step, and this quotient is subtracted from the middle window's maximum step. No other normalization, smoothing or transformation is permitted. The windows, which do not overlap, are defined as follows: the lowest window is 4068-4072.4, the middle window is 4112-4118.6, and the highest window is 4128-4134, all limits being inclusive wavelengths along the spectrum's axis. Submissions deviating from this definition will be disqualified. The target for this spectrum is 32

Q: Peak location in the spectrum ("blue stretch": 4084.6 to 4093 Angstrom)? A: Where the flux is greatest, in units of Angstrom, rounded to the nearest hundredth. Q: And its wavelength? 4087.91 Angstrom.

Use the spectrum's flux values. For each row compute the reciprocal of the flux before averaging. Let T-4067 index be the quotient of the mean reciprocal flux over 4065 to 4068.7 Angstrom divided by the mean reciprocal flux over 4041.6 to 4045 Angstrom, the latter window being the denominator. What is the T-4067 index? 1.0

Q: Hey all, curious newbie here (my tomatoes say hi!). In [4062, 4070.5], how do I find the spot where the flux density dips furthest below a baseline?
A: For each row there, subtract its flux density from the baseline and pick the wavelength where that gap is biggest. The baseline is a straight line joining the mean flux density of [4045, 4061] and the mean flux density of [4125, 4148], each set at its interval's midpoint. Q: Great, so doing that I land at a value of 4063.51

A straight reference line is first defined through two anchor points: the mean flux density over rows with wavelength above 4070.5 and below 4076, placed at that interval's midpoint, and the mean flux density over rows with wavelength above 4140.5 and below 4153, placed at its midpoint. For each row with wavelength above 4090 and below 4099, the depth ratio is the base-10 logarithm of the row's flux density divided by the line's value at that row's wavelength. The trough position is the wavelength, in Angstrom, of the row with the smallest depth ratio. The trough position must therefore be 4098.28 Angstrom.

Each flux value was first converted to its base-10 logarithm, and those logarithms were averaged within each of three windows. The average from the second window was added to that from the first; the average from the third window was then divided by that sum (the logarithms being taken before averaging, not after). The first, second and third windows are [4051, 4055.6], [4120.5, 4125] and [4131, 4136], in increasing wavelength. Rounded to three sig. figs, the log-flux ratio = 0.492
